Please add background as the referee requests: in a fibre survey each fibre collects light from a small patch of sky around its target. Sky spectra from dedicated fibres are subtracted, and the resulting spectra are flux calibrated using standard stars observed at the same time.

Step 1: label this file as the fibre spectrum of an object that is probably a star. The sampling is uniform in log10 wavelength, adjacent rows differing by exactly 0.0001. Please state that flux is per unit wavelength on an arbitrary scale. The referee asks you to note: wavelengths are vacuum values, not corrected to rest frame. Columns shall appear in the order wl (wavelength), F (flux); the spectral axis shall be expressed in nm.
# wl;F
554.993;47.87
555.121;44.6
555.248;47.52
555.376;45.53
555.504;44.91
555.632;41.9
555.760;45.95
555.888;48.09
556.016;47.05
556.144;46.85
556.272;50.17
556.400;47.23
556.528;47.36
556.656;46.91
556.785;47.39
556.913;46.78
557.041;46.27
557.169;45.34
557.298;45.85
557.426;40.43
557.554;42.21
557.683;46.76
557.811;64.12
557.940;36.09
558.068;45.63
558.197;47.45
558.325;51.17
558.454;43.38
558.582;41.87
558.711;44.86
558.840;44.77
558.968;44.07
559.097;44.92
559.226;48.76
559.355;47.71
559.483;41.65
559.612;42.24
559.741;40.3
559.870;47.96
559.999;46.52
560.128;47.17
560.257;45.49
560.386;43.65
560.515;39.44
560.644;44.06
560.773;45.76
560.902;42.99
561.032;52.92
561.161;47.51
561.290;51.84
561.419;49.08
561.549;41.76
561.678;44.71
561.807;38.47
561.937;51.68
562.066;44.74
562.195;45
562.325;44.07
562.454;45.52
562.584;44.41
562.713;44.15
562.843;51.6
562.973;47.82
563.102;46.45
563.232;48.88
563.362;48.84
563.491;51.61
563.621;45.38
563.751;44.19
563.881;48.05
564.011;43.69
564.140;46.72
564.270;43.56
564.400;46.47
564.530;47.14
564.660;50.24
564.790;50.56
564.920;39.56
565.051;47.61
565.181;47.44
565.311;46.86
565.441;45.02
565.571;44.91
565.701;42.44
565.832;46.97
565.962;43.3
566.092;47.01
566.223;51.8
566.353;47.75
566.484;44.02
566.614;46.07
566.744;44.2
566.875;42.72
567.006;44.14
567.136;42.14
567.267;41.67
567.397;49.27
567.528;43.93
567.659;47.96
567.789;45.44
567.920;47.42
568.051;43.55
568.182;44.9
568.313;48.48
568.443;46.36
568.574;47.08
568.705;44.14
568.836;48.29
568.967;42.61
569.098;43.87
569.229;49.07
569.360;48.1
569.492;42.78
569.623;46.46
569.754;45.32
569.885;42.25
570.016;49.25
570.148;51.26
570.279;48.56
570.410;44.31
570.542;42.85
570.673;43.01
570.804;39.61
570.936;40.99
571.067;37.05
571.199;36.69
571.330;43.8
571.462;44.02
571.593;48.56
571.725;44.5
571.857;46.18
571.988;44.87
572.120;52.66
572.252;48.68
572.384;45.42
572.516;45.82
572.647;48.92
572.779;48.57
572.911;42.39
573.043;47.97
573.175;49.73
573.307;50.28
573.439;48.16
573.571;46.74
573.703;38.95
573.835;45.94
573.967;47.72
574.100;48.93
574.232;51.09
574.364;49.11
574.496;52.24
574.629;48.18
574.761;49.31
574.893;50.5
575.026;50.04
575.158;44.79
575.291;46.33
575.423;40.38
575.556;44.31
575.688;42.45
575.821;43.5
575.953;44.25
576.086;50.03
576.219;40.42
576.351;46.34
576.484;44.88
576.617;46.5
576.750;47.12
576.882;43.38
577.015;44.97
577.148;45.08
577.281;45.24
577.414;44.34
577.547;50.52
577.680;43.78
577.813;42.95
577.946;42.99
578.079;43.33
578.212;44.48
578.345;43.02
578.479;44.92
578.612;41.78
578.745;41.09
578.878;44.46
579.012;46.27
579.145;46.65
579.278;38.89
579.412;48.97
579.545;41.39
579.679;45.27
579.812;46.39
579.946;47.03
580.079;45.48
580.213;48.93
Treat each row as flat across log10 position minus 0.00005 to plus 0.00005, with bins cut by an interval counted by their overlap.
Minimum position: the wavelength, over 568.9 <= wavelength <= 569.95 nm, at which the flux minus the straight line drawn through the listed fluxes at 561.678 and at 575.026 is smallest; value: 569.885 nm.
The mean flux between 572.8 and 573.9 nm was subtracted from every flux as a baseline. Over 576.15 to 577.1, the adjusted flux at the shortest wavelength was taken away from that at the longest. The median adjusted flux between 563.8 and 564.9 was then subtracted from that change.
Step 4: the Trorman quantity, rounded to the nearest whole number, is 4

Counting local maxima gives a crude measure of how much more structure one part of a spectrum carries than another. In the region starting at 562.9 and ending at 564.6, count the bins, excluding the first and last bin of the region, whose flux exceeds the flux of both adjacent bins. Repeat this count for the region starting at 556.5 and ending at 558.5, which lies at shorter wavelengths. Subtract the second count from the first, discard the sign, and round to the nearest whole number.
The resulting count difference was 0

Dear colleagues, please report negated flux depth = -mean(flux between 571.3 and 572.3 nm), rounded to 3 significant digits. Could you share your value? -46.7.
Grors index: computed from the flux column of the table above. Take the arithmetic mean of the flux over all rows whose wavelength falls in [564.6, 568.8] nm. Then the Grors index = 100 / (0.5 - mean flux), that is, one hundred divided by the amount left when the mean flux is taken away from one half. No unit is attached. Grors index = -2.21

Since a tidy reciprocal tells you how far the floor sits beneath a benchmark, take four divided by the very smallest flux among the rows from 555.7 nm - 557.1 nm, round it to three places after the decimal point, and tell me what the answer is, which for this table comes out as 0.087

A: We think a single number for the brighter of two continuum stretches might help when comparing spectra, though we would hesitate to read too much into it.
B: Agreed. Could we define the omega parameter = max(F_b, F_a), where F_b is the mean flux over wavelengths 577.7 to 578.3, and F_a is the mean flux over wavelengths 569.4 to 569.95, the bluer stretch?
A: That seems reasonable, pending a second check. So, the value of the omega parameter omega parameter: 44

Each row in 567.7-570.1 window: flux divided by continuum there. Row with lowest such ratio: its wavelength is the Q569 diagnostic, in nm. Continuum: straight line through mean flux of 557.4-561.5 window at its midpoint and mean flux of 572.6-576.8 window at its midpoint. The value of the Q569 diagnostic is 569.885 nm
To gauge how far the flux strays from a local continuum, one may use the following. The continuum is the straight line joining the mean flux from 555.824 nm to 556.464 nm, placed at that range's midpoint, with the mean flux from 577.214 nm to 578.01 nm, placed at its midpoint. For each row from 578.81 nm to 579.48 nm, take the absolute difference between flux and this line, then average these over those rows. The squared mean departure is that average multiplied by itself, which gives 8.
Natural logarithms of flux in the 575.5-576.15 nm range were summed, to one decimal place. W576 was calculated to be 19.0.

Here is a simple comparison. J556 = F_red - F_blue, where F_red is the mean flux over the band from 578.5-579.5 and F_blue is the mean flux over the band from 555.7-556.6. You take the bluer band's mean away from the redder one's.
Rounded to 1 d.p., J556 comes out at -3.5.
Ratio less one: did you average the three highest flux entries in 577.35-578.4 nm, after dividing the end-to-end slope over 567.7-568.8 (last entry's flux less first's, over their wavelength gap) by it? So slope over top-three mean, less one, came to -1.03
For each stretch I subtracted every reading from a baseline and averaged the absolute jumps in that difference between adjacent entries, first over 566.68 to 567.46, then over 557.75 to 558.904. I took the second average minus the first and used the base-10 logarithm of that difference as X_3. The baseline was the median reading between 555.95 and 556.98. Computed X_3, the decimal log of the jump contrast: 0.64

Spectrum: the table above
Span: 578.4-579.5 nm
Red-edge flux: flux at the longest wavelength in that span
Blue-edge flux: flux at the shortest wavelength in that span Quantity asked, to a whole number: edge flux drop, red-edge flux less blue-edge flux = 4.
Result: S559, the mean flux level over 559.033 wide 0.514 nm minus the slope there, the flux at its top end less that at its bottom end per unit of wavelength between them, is 35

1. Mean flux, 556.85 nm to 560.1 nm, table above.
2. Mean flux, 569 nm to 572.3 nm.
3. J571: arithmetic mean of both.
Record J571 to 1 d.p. 45.2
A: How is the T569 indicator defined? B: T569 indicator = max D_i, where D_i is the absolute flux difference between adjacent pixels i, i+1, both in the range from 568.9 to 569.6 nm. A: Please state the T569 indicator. 5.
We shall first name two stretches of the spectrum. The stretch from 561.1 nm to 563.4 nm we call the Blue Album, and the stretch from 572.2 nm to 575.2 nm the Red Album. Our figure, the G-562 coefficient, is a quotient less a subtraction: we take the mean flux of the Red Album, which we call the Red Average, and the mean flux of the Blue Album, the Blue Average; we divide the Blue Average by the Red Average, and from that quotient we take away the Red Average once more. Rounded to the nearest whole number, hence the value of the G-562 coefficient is -47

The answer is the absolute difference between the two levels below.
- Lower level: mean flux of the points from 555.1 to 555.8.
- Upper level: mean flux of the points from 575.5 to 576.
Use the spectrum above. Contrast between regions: 1.4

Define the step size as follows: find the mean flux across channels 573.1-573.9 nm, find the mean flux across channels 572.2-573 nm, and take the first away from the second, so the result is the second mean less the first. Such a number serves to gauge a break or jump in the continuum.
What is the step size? 0.0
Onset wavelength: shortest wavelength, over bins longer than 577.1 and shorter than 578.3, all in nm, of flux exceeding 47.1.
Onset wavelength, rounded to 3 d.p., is 577.547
